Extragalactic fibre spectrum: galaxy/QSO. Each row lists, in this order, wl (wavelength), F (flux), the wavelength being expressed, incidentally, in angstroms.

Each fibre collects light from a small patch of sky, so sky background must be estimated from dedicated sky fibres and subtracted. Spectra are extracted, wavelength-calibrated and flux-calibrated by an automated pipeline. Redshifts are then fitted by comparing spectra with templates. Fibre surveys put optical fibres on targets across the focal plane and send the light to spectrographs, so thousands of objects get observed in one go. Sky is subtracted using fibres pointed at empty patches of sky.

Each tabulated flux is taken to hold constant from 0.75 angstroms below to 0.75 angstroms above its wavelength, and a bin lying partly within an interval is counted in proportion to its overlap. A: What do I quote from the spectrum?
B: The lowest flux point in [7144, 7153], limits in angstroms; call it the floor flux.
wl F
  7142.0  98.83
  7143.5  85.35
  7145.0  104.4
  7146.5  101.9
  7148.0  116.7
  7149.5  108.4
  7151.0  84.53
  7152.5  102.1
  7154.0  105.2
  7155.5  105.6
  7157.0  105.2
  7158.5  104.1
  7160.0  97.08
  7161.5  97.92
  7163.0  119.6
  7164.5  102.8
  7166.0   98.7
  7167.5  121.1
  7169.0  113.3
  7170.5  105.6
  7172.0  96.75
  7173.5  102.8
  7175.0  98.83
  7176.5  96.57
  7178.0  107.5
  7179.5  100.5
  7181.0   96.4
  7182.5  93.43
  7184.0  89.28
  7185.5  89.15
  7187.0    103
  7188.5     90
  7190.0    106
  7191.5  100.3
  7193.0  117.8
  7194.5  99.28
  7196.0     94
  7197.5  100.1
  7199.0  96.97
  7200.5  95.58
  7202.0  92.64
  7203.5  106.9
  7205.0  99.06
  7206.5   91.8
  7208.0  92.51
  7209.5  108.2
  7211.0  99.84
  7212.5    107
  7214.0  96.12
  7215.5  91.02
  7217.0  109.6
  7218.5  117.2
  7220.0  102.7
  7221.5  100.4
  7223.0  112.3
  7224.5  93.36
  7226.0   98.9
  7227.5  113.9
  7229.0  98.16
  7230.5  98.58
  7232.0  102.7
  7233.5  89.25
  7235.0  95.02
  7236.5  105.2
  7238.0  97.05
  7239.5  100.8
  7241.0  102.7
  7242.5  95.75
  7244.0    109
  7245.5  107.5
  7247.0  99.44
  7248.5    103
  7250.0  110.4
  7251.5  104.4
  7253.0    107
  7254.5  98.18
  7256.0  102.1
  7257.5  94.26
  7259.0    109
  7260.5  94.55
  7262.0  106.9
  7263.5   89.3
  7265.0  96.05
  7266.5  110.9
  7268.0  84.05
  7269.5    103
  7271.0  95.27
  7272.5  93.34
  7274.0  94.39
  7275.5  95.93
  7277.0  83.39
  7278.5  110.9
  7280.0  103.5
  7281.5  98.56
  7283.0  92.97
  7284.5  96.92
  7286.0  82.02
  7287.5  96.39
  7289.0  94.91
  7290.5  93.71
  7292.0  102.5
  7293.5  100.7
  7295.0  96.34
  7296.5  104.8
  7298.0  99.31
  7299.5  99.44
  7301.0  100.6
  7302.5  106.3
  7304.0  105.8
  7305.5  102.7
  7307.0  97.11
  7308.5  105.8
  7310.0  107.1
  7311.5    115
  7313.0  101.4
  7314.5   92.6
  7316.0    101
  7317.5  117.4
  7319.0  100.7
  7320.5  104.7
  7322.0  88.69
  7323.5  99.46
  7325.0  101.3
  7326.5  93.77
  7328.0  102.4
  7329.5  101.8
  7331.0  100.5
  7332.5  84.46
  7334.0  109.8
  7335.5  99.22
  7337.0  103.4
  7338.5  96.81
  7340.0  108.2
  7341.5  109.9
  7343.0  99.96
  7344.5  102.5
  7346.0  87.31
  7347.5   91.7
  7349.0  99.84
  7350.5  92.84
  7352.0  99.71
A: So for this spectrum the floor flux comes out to 84.53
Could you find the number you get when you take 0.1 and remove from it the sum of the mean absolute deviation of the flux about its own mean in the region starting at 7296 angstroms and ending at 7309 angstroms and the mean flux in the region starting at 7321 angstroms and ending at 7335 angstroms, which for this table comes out -101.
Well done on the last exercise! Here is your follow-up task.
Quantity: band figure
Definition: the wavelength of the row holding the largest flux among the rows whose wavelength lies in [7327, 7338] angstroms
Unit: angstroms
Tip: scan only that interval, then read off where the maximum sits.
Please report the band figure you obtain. 7334.0 angstroms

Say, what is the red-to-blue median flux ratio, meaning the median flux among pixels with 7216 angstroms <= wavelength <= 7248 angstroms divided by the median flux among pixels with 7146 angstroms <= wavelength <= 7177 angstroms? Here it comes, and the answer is 0.98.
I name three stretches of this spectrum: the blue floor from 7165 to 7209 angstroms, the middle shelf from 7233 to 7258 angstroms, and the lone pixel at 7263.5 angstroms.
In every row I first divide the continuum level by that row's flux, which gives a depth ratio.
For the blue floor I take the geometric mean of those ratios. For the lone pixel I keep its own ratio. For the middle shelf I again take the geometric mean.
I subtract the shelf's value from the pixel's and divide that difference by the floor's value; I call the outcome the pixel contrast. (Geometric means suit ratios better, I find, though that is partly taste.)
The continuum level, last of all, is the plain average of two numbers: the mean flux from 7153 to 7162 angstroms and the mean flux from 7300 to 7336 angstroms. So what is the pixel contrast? 0.13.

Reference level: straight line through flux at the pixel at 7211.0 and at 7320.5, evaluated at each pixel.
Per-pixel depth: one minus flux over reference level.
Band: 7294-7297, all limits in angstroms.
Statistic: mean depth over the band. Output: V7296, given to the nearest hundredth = 0.03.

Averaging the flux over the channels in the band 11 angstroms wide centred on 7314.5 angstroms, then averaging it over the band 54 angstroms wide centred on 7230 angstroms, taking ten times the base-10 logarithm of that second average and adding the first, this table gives 125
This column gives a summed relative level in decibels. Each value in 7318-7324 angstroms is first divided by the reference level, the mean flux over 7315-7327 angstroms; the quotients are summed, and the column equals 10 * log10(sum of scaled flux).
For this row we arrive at 5.91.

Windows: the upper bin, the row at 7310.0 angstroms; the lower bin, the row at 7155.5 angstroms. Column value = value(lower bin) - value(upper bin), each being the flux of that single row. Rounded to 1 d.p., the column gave -1.5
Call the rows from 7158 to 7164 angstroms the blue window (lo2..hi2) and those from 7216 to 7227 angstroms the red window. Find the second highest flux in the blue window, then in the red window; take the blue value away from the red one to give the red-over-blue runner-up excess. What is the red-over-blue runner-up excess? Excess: 8.2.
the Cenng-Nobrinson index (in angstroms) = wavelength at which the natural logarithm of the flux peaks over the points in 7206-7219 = 7218.5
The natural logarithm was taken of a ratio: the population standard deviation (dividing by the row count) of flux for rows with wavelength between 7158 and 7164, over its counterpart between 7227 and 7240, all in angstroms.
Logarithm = 0.3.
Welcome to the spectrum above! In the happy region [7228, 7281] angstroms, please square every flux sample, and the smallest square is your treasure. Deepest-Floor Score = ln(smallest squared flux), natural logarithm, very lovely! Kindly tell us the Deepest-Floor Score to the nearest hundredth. 8.85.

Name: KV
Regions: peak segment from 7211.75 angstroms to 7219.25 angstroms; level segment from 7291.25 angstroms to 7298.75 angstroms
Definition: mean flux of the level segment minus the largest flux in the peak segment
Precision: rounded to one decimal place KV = -16.5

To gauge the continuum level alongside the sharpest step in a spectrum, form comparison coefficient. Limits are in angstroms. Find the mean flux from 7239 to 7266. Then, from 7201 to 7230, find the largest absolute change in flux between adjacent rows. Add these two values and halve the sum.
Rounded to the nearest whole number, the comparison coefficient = 60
